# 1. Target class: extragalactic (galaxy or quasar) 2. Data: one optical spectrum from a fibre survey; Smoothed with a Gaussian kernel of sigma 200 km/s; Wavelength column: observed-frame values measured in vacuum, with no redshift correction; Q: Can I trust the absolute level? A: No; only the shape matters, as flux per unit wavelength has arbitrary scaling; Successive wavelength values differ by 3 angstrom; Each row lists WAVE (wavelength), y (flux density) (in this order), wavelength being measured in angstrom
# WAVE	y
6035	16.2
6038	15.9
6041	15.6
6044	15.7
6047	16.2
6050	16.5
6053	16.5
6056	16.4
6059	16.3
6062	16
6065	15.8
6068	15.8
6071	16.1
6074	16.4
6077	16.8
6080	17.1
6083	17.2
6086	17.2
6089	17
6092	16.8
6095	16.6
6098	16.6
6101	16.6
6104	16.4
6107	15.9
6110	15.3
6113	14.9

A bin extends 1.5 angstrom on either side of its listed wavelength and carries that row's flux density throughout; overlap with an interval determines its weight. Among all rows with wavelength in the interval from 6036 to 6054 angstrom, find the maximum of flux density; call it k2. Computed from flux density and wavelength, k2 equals 16.5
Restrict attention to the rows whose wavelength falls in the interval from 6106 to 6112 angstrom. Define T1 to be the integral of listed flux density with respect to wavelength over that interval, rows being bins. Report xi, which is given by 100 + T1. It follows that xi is 193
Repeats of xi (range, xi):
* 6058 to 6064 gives 197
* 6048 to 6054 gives 199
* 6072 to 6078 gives 199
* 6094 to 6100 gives 200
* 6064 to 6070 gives 195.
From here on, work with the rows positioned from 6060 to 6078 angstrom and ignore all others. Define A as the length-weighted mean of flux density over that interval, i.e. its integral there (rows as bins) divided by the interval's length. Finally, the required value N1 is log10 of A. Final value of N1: 1.21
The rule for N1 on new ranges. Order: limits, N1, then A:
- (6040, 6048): 1.20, 15.8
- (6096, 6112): 1.21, 16.1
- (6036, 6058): 1.21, 16.1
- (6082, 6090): 1.23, 17.1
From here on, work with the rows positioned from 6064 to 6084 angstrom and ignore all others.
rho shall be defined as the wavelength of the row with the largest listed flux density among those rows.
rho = 6083 angstrom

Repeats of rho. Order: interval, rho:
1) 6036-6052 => 6050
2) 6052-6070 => 6053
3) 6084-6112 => 6086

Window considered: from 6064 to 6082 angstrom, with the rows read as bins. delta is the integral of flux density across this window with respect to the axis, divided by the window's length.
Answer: 16.4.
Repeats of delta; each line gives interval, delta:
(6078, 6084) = 17.1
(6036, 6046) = 15.8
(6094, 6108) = 16.4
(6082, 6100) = 16.9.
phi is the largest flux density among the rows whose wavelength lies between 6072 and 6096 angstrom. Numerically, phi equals 17.2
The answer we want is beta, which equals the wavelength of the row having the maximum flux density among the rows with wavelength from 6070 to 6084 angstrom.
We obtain 6083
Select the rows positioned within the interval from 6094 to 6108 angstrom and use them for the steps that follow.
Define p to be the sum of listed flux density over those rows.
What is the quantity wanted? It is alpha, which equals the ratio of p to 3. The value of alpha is 27.4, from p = 82.1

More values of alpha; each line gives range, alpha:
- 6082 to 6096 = 28.3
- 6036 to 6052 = 26.6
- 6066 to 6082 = 27.4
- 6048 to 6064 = 27.2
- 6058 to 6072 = 26.7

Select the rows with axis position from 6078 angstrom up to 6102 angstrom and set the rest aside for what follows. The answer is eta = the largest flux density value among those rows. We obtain 17.2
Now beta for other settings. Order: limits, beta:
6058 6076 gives 6074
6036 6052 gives 6050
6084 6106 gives 6086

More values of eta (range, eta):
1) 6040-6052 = 16.5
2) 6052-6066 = 16.5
